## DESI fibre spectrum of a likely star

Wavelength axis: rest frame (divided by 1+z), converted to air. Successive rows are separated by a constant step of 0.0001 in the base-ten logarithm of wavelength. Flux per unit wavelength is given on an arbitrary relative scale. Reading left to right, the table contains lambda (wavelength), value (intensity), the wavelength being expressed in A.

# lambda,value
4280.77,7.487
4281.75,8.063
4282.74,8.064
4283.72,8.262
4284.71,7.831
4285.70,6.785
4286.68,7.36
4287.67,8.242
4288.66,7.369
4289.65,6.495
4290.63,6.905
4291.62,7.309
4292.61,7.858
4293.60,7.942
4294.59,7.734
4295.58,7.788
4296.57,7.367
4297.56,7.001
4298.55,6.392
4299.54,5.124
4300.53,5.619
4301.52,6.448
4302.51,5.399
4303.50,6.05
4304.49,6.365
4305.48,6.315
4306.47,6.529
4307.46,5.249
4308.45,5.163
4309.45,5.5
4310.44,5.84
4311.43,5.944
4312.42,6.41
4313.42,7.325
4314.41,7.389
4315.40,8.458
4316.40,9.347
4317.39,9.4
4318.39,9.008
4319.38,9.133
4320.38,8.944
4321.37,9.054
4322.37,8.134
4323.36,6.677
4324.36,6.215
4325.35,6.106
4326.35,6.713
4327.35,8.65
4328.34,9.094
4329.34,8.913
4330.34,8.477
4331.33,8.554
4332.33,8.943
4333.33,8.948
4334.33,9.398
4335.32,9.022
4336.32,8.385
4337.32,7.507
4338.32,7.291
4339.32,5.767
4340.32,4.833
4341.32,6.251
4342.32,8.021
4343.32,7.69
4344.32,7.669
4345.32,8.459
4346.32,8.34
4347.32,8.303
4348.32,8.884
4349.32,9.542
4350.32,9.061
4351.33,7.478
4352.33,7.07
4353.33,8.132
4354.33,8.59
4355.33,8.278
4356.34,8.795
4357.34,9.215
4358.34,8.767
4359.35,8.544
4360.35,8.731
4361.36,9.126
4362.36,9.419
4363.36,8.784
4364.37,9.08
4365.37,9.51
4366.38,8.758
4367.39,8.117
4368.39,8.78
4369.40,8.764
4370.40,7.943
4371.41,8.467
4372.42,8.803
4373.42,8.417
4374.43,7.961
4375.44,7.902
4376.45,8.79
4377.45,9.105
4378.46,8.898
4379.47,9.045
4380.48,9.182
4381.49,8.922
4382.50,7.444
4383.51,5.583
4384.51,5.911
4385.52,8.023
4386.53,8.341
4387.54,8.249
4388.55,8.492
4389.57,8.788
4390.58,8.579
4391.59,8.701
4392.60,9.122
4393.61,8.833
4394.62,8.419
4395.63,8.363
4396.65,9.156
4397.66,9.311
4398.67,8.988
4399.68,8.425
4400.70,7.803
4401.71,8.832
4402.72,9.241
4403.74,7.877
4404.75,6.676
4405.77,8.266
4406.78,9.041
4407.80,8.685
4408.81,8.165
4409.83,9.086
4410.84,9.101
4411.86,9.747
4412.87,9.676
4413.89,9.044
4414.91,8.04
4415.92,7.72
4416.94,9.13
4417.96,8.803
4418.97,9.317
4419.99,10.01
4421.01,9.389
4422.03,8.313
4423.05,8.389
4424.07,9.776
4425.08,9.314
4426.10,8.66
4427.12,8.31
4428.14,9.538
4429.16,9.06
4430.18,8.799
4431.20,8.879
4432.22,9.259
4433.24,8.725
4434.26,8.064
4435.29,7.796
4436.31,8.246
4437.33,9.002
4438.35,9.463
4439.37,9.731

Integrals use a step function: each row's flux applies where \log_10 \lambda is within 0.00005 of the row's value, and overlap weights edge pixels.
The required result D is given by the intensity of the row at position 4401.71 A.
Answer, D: 8.832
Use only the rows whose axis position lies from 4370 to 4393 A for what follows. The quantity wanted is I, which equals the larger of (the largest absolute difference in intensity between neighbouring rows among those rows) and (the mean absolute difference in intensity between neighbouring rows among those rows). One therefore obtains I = 2.11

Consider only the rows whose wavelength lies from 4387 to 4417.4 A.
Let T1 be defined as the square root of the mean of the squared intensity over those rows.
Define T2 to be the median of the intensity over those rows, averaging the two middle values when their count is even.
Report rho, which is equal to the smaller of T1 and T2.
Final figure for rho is 8.7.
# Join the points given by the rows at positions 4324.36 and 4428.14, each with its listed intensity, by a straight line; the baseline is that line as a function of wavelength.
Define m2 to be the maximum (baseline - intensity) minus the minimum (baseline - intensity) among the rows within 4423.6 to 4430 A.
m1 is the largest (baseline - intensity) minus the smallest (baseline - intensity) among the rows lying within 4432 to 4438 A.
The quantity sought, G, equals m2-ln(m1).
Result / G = 1.1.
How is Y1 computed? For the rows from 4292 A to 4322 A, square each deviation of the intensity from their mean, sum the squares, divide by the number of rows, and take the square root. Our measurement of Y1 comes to 1.36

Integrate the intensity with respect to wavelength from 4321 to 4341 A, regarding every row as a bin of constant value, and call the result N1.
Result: 156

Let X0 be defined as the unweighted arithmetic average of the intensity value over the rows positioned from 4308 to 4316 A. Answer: 6.5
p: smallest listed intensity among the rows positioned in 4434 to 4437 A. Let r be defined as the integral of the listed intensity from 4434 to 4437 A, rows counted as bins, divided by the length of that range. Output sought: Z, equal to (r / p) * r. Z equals 8.4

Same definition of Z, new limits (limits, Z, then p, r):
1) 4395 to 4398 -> 9.5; 8.363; 8.9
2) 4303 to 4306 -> 6.5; 6.05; 6.3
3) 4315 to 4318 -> 9.7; 8.458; 9.1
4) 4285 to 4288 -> 8.2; 6.785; 7.4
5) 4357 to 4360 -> 9.1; 8.544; 8.8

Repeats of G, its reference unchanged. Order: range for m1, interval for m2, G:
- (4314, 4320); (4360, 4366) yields 0.0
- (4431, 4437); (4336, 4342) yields 3.2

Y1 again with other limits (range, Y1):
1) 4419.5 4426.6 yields 0.62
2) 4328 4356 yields 1.08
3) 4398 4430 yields 0.71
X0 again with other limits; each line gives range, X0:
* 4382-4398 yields 8.2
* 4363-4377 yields 8.6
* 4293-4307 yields 6.6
